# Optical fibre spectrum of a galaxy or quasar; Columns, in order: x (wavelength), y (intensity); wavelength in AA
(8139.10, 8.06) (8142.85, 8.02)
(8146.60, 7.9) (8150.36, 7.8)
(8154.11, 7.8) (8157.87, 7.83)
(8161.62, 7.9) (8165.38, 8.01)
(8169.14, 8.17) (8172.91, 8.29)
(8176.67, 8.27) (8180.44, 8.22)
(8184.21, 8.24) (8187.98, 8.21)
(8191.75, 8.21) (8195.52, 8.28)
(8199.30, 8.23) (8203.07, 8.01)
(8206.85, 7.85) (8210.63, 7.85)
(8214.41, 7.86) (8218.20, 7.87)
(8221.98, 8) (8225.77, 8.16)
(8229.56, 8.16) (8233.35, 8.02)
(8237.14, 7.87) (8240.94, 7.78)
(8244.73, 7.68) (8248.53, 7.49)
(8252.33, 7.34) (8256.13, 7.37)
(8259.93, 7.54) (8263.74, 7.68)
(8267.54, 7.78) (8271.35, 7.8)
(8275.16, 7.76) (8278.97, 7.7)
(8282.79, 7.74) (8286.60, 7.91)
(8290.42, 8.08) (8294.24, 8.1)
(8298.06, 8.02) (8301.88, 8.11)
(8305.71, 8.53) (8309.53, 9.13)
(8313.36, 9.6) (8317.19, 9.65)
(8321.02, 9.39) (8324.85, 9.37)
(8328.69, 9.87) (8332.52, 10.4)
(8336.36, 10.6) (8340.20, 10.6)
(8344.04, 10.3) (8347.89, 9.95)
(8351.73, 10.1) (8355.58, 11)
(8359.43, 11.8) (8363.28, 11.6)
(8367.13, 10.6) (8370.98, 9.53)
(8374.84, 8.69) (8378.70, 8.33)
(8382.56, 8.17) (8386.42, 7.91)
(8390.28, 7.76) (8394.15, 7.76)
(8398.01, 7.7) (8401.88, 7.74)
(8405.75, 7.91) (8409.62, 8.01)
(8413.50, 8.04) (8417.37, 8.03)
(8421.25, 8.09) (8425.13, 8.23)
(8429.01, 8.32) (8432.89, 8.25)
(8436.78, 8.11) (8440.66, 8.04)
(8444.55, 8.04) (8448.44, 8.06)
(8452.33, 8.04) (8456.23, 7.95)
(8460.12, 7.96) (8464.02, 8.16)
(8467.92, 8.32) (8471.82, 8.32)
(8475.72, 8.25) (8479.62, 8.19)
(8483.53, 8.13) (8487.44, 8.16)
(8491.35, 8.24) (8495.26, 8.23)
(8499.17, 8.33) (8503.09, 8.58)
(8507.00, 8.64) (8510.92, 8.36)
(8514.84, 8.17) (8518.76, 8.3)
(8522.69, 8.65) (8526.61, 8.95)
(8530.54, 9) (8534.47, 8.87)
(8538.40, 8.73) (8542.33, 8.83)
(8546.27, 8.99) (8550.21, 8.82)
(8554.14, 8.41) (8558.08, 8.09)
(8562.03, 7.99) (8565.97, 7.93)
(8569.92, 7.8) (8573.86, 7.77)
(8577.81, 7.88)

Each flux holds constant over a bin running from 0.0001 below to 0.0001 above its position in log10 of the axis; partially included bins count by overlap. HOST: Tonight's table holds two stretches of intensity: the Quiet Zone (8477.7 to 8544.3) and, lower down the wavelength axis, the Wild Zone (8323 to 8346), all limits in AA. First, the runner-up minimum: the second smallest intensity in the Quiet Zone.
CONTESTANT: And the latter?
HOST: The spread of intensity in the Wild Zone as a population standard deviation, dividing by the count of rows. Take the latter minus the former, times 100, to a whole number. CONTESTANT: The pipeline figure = -772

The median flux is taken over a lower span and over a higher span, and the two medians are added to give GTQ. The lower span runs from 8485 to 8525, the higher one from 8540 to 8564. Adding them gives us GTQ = 16.9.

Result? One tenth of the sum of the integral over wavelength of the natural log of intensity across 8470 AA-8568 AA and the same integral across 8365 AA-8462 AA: 41.3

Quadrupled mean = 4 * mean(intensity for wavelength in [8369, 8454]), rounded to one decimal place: 32.5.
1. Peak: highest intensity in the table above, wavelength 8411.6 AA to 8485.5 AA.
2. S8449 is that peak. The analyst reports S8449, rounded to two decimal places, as 8.32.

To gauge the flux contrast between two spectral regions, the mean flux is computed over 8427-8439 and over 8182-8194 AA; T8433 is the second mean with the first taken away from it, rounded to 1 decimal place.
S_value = 0.0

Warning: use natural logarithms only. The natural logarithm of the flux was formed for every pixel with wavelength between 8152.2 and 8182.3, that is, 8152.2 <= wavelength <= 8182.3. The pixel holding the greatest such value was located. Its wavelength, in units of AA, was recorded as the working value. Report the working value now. 8172.91 AA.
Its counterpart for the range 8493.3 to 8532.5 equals 8530.54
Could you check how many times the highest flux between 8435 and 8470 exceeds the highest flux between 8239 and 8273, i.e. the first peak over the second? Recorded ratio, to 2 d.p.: 1.07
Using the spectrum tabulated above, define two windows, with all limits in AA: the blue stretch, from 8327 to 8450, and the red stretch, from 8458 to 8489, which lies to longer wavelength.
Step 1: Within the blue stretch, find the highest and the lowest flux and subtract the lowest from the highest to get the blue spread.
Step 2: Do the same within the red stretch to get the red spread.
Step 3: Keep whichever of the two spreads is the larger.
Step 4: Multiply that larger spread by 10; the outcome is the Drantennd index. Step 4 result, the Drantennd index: 41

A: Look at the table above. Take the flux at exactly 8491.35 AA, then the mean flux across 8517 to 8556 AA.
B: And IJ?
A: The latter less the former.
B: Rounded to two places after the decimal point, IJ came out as 0.52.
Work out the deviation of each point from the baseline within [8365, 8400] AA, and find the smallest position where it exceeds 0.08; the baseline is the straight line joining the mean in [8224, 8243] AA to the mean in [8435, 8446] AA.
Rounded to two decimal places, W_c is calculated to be 8367.13 AA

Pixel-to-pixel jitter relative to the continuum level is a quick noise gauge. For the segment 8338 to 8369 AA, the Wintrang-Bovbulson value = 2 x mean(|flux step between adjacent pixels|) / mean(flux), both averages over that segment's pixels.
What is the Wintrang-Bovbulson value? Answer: 0.10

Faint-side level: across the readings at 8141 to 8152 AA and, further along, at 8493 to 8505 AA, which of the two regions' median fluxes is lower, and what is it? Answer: 7.90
